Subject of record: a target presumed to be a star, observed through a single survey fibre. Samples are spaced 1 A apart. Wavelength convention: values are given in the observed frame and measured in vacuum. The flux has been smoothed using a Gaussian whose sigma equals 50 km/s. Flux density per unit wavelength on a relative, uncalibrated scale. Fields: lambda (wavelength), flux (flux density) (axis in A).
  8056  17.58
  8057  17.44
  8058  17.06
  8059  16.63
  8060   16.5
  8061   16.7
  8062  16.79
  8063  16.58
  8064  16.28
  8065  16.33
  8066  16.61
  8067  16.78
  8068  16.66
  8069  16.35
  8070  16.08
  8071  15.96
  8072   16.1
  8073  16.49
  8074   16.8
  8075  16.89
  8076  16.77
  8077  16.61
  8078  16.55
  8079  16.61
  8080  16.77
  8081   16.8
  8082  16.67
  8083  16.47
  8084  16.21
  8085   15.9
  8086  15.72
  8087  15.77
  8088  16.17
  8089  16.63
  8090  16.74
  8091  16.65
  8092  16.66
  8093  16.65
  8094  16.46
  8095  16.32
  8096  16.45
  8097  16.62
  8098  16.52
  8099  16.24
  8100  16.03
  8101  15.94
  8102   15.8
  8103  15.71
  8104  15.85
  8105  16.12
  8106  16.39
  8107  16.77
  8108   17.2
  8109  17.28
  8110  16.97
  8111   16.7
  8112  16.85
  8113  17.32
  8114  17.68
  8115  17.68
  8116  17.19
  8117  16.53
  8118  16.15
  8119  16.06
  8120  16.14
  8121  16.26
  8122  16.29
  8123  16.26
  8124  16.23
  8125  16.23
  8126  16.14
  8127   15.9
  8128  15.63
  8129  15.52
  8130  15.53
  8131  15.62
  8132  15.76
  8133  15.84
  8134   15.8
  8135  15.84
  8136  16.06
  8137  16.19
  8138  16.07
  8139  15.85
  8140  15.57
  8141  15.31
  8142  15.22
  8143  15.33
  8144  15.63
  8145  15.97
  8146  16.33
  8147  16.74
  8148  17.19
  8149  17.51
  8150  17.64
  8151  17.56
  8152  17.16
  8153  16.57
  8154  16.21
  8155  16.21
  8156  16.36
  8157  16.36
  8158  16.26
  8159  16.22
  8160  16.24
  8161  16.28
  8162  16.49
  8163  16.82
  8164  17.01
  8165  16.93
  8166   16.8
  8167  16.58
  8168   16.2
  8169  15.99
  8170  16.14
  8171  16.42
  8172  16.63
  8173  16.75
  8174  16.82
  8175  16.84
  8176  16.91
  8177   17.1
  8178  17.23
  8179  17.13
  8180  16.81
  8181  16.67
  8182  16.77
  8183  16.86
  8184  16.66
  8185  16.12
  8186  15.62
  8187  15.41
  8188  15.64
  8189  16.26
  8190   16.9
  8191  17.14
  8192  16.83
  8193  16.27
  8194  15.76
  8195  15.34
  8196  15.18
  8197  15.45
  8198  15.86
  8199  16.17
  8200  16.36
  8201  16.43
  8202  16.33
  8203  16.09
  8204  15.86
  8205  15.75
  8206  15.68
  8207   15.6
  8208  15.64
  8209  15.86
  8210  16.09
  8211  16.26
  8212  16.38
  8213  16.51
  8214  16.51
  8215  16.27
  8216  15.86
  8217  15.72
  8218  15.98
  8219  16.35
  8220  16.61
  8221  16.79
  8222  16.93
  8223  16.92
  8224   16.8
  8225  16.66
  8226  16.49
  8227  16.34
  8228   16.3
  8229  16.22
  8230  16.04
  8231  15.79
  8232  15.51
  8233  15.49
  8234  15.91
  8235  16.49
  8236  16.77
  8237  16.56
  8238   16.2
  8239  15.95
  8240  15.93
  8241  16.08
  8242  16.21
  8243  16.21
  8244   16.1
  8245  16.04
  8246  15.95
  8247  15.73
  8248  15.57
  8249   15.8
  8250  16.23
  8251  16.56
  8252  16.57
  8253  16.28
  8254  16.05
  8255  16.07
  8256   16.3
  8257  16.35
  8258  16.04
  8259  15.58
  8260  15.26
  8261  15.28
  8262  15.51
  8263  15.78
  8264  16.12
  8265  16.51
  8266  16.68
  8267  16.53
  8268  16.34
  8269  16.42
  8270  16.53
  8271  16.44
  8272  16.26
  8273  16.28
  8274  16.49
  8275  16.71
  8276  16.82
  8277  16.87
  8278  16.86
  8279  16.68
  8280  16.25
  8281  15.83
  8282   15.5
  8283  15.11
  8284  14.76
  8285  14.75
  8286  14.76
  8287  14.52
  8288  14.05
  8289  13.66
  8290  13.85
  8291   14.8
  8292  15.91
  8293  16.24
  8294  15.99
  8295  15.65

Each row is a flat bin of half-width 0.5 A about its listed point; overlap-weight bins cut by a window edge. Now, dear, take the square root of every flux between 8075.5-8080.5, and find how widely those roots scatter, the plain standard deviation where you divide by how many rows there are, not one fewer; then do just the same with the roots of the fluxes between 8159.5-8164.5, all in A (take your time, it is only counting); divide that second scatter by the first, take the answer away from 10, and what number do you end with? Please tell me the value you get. 6.67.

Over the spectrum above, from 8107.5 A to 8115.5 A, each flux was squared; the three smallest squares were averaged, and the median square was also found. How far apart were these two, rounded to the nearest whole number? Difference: 14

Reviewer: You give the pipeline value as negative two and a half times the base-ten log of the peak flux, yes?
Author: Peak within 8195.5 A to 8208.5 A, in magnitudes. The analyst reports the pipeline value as -3.04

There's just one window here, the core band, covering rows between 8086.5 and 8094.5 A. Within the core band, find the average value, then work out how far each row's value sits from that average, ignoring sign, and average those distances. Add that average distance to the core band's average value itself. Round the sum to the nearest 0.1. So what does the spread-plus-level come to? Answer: 16.7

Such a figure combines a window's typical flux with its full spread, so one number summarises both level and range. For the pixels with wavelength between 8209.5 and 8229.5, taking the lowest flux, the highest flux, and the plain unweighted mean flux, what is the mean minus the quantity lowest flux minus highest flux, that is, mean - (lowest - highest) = 17.6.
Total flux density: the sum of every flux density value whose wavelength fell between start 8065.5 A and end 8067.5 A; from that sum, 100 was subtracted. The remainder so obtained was -67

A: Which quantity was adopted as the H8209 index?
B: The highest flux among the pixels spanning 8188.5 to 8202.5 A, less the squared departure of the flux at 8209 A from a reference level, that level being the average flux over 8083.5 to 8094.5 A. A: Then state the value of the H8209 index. 16.9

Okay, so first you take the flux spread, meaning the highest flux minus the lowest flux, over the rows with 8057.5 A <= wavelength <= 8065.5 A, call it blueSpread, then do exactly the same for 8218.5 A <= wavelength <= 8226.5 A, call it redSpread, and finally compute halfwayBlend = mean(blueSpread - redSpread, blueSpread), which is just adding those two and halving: 0.49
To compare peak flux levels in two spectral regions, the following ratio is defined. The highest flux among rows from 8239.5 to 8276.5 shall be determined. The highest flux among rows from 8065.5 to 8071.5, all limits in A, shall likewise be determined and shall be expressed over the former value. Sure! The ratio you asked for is 1.00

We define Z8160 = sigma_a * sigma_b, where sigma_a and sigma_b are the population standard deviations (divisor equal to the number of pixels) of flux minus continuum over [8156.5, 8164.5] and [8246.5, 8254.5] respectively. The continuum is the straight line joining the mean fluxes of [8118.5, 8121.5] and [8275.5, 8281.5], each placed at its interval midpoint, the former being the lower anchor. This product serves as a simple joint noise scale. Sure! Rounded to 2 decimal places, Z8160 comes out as 0.10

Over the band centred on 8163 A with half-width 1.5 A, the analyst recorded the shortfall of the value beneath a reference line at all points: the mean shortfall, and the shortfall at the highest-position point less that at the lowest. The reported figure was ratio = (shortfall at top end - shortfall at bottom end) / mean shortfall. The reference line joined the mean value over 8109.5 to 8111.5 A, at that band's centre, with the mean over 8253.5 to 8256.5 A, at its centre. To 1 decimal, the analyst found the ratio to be 2.8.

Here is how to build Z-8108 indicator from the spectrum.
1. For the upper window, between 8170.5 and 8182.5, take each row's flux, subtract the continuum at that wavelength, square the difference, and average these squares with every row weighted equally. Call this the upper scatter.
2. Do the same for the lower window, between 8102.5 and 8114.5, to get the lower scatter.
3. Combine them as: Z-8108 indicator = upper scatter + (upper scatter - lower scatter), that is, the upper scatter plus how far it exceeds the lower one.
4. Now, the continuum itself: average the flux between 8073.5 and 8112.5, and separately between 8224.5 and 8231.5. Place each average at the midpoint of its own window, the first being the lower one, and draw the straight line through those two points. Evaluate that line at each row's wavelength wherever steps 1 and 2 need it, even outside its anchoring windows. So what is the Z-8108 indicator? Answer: 0.16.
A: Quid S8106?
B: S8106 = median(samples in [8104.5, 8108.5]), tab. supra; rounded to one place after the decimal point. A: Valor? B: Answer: 16.6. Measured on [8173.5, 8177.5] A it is 16.9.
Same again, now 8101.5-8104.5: 15.8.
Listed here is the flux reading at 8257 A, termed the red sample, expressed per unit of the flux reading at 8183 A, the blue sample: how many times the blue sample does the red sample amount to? 0.97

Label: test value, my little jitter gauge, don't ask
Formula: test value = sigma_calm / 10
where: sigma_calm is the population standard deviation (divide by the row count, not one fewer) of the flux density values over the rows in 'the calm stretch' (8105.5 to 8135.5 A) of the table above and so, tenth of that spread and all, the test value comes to 0.06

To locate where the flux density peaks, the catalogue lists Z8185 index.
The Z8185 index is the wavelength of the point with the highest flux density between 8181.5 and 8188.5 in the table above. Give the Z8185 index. 8183 A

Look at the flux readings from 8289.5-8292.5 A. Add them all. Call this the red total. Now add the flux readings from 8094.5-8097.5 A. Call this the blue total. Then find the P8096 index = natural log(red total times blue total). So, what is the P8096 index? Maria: 7.697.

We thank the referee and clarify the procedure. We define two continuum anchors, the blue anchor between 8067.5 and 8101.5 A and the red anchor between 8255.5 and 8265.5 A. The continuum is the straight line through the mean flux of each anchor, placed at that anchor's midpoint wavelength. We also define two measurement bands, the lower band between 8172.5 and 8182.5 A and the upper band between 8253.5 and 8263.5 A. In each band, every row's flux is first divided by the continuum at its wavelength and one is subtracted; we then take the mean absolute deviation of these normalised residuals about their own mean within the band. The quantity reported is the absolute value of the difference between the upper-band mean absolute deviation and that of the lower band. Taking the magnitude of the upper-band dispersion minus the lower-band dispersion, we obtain 0.012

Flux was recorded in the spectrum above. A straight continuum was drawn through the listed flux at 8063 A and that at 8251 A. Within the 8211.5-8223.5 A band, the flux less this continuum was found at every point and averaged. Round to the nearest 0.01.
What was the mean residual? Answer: -0.16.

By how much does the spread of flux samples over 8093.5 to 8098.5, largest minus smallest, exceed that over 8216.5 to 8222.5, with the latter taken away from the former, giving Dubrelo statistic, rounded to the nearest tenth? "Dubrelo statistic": -0.9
